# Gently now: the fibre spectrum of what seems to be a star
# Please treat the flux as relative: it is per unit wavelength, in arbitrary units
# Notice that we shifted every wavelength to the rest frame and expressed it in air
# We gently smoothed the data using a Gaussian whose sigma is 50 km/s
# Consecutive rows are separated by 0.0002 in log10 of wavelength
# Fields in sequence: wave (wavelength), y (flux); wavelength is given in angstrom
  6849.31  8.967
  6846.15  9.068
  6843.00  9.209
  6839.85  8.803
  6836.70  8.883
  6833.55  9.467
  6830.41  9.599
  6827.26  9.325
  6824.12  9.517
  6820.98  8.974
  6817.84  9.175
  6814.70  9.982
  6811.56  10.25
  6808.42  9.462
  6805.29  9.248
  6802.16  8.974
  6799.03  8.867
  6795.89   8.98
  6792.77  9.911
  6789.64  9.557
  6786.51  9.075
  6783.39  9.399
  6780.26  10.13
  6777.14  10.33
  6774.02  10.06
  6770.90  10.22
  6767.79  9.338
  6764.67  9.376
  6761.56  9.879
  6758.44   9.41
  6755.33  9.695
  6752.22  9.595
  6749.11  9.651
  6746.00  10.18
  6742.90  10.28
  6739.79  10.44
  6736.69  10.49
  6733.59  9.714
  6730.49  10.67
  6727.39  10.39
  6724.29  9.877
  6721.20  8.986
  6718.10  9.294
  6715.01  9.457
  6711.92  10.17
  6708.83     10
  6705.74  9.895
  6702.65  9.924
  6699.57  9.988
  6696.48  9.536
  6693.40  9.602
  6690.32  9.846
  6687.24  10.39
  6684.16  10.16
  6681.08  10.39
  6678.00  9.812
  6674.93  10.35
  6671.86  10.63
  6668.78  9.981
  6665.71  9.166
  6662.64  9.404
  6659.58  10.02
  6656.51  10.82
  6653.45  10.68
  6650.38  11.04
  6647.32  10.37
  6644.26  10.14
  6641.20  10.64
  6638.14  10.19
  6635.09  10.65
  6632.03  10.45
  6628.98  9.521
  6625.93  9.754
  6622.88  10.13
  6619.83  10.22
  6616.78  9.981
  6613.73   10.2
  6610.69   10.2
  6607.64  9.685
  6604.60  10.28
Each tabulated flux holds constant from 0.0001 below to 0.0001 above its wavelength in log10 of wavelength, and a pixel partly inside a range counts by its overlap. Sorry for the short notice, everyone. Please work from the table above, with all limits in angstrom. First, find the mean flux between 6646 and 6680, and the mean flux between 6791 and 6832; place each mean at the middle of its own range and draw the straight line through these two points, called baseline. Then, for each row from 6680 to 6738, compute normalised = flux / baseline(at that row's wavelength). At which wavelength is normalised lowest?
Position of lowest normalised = 6721.20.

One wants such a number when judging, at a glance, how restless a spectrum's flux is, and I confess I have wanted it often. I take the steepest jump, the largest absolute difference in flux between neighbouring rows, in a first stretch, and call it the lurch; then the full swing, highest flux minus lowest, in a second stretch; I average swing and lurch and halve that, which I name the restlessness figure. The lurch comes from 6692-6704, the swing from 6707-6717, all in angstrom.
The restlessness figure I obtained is 0.29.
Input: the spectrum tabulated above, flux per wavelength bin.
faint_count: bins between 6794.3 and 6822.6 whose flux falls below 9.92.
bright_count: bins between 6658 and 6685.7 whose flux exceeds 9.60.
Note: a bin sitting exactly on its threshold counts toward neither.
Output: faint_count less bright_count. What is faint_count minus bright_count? 0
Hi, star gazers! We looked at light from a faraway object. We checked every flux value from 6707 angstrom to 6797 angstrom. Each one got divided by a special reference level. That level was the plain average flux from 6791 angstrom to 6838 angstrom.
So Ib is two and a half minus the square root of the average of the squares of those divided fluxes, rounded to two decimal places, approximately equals 1.45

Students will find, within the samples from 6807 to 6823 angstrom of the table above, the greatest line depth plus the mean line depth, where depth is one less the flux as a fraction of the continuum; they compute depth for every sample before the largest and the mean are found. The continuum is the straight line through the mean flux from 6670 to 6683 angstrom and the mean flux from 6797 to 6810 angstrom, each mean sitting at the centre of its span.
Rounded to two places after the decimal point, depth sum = -0.06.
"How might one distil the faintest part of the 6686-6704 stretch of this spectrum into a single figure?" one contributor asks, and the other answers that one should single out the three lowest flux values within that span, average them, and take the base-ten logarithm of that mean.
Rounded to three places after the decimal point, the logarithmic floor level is 0.985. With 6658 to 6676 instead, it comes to 0.979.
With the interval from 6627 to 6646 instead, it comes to 0.998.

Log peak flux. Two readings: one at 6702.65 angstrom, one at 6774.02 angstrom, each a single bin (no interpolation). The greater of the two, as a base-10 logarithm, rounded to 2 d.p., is 1.00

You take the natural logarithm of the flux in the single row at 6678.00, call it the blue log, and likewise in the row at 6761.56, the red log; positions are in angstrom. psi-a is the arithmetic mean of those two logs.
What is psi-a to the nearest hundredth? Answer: 2.29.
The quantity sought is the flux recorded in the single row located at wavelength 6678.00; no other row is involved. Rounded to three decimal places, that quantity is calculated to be 9.812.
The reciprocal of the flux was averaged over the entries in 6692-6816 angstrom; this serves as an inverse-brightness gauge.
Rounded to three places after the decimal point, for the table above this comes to 0.103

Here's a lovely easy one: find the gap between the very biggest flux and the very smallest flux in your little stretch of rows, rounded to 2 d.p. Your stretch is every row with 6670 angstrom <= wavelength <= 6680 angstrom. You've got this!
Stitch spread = 0.82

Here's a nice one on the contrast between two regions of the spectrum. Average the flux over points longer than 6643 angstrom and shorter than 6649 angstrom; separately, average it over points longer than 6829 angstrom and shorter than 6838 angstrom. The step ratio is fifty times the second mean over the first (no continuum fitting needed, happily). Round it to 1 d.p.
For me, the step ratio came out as 45.4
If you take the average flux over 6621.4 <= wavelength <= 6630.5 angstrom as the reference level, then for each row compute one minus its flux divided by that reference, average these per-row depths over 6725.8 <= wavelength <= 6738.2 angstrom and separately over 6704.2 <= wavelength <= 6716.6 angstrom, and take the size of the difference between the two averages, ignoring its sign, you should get 0.044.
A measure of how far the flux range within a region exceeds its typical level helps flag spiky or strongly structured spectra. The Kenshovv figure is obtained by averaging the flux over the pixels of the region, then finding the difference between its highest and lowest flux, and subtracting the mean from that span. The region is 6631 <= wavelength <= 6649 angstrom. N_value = -9.90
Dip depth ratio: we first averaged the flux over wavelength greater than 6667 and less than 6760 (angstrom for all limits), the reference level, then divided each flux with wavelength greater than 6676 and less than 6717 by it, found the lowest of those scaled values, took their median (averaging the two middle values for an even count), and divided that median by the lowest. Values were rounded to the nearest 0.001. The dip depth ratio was 1.049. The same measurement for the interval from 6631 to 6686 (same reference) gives 1.130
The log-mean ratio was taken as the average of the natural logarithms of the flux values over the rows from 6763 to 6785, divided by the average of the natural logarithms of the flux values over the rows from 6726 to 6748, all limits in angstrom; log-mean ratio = 0.980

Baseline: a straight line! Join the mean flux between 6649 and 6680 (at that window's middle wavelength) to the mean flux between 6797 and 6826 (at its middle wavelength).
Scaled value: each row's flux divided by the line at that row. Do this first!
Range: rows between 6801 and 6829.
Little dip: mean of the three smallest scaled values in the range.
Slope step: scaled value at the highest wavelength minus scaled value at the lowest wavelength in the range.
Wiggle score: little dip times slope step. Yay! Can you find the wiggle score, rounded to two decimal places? 0.05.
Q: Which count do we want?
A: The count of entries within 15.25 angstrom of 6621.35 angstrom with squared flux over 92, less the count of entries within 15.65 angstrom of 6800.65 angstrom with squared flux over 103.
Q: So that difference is 8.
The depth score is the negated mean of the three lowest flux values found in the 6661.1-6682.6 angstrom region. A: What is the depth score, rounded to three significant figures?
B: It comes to -9.46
